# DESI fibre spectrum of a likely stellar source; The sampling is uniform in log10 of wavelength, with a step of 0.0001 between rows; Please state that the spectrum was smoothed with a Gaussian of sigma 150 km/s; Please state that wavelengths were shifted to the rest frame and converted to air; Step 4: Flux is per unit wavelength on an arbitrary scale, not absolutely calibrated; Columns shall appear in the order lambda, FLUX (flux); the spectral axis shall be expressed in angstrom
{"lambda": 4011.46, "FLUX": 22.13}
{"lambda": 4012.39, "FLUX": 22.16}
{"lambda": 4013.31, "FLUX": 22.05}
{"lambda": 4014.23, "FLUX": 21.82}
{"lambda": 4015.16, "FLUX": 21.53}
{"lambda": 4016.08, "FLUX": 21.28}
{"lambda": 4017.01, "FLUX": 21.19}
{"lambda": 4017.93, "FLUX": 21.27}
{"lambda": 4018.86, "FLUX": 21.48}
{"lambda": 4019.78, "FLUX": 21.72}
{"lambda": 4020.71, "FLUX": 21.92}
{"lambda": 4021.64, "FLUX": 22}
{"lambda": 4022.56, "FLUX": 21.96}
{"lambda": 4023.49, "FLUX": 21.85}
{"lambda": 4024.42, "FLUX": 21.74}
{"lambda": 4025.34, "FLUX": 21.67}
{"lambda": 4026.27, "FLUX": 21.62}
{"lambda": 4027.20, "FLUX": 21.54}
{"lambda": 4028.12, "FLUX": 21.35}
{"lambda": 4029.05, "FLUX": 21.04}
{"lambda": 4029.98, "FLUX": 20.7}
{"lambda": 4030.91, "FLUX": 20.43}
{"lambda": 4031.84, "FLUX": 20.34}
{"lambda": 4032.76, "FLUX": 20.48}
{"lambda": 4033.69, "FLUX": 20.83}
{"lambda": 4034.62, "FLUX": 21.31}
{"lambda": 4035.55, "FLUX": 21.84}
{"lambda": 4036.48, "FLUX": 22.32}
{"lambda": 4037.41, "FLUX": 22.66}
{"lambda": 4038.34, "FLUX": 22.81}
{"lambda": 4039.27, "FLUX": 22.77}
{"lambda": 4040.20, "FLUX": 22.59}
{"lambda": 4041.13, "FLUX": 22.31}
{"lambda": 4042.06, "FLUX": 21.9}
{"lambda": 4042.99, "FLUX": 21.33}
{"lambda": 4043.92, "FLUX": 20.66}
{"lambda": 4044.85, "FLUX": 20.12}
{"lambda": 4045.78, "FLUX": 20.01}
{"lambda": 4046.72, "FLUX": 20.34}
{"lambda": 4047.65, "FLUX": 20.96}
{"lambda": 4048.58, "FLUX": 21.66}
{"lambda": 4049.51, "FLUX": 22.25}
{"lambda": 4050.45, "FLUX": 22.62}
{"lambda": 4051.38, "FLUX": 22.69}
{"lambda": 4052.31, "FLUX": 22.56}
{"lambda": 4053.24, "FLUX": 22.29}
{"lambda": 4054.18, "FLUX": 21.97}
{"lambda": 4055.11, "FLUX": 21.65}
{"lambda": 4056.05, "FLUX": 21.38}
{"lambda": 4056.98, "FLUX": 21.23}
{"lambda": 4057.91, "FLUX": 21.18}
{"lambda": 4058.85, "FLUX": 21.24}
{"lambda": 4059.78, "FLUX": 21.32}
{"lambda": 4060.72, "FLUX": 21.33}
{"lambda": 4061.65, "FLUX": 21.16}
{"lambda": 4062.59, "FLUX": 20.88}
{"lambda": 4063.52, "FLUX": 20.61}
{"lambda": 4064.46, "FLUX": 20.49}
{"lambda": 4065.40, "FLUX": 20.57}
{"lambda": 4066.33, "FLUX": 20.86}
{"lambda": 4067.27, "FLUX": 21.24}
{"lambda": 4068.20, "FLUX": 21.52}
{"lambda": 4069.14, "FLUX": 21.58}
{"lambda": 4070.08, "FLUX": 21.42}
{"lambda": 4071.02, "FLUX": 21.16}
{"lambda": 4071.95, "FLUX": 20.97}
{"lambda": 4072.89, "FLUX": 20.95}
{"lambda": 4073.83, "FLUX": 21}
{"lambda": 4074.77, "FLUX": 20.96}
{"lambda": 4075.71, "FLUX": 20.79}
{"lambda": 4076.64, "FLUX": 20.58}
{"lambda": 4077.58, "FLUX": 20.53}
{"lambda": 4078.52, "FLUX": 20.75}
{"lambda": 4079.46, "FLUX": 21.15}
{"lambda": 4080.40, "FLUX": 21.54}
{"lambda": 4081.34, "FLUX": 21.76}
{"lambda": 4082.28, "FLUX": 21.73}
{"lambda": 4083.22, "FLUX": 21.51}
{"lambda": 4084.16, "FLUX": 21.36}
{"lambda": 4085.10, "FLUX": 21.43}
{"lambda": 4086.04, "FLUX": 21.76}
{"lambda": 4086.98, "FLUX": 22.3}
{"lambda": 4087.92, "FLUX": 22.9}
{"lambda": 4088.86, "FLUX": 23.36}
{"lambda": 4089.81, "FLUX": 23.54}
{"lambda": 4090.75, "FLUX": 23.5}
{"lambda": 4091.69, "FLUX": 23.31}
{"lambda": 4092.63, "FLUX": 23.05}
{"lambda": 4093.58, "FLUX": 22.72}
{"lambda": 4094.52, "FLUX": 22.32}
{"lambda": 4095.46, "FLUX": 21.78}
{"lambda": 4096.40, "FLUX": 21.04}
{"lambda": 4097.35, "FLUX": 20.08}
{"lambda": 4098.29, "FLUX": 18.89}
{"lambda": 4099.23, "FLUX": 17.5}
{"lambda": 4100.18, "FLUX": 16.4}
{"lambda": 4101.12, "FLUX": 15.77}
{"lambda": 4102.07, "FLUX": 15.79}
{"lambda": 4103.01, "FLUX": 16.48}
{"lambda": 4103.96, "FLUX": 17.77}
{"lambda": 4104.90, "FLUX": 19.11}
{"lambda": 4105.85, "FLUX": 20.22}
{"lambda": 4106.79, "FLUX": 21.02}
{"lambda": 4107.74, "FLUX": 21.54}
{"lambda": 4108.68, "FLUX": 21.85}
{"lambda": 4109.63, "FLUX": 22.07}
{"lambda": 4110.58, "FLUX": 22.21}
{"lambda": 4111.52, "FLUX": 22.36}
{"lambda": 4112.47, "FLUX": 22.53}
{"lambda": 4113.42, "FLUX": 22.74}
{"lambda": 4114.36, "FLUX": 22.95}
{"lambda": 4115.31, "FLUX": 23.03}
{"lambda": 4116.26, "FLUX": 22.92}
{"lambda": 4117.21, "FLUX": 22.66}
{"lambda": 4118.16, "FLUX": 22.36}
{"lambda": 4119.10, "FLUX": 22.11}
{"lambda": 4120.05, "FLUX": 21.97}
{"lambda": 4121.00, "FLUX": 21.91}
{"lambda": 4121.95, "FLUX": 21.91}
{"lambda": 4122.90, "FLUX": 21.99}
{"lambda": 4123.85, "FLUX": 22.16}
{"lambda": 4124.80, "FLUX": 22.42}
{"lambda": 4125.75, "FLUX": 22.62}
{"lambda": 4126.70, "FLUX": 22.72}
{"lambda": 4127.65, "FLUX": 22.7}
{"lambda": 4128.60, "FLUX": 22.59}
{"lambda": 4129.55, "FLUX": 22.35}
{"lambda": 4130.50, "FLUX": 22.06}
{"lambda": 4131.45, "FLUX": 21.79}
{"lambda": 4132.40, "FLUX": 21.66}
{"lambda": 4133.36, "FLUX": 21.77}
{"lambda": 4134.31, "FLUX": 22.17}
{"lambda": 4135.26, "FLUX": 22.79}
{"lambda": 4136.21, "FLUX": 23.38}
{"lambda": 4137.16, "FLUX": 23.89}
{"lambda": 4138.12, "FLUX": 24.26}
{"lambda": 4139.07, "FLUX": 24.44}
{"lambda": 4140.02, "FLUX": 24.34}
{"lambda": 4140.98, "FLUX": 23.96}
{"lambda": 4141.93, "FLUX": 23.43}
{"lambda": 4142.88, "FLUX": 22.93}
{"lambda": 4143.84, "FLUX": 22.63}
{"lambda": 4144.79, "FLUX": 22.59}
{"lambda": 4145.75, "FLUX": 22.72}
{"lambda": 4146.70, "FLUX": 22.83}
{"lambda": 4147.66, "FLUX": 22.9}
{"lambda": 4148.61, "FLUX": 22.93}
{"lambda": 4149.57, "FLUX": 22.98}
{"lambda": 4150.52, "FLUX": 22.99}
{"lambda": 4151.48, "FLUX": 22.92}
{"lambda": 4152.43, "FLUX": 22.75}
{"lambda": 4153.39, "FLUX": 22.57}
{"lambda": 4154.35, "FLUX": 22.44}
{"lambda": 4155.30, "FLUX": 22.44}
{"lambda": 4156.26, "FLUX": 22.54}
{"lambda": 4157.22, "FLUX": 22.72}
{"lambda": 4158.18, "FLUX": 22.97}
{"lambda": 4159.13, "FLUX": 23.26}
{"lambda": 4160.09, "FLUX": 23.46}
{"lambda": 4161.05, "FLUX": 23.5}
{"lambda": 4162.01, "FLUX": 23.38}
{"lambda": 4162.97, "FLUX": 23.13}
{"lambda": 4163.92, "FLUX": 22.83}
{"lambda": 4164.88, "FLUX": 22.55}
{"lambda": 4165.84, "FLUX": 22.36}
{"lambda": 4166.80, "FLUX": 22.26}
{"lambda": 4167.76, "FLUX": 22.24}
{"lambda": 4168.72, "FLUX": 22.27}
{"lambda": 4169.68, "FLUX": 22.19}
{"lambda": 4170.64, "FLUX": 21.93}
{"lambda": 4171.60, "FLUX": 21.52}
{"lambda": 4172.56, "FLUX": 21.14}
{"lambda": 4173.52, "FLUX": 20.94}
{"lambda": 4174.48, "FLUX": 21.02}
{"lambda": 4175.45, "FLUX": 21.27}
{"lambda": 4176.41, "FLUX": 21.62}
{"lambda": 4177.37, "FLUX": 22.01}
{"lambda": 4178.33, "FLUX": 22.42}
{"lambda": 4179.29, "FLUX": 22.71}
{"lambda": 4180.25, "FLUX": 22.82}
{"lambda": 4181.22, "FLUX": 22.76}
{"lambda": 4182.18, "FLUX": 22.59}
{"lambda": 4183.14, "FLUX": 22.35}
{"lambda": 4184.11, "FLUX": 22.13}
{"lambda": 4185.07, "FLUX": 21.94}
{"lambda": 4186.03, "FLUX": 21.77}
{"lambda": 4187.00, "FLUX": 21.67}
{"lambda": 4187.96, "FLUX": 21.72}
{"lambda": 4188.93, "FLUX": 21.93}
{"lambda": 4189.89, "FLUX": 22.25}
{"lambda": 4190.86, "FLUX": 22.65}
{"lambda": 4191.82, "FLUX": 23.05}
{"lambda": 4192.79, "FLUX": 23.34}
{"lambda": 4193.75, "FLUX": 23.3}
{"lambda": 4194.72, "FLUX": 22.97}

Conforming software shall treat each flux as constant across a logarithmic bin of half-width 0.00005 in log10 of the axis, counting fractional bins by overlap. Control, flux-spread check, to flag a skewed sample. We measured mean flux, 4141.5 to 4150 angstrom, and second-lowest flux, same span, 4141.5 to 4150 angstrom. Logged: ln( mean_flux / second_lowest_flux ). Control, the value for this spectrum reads 0.011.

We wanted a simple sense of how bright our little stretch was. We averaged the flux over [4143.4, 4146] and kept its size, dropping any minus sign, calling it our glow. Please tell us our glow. 22.6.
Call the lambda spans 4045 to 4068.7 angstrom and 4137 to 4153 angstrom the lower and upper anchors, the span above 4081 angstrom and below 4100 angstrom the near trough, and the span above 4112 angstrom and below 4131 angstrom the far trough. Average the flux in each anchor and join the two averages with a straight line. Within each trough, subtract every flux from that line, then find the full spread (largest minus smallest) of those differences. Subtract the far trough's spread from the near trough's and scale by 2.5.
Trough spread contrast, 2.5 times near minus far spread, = 12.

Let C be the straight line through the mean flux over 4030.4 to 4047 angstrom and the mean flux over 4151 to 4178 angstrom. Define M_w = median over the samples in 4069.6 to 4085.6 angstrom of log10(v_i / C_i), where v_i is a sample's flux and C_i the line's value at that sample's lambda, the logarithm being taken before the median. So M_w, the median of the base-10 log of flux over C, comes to -0.011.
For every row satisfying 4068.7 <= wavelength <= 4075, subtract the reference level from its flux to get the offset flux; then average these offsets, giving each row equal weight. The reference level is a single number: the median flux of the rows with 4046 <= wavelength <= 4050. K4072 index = -0.2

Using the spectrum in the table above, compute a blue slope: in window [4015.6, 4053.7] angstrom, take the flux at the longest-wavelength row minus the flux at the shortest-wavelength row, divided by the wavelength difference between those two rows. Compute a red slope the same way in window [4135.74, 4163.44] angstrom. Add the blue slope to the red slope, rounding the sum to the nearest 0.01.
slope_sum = 0.02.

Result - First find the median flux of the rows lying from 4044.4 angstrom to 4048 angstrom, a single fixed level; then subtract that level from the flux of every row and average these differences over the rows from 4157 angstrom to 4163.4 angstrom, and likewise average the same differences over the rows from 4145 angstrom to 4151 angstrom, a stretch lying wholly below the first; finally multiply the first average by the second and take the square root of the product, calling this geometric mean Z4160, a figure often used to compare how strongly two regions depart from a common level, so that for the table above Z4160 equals 2.81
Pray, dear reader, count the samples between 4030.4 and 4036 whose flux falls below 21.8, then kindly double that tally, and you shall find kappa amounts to 10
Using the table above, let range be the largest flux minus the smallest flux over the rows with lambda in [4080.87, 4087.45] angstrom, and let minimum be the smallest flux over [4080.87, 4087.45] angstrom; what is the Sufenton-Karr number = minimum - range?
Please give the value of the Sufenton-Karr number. 20.4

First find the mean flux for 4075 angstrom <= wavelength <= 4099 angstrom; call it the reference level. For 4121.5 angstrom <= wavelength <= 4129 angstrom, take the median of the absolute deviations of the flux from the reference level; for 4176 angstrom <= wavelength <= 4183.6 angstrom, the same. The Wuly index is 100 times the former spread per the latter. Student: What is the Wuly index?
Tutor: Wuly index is 100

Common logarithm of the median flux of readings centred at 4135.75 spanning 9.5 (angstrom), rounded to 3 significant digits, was 1.36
